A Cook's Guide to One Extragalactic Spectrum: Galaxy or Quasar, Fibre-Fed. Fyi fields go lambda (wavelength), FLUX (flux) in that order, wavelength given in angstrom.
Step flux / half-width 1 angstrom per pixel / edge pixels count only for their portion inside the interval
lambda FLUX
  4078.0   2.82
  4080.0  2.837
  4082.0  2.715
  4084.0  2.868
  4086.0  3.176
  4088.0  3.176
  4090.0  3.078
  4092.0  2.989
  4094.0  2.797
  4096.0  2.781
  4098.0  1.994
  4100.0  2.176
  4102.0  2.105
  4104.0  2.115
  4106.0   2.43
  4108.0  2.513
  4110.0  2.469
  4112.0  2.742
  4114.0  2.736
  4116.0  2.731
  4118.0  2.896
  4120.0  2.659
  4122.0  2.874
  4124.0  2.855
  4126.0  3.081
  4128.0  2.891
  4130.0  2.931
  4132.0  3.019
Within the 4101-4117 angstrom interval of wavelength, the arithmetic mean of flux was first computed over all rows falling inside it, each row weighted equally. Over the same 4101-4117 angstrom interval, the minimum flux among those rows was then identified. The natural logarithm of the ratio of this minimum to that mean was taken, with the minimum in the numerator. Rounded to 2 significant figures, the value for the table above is -0.16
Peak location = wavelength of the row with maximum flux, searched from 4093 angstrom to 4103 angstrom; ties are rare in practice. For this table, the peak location 4094.0 angstrom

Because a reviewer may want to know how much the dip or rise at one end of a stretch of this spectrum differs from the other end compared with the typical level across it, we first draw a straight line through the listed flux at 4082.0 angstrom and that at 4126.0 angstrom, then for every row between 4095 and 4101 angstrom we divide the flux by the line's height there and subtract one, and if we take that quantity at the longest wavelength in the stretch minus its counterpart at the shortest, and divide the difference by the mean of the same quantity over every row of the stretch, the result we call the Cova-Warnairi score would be 1.2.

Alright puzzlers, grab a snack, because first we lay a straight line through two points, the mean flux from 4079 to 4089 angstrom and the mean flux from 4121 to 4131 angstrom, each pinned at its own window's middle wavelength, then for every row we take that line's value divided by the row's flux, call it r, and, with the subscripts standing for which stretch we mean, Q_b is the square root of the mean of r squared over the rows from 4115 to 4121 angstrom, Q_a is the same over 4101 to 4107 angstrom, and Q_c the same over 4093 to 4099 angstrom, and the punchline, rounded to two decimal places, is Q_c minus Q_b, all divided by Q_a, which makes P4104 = 0.11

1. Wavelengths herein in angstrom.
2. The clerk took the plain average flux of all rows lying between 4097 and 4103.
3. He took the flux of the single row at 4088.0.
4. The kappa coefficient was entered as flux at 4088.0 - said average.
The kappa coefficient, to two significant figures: 1.1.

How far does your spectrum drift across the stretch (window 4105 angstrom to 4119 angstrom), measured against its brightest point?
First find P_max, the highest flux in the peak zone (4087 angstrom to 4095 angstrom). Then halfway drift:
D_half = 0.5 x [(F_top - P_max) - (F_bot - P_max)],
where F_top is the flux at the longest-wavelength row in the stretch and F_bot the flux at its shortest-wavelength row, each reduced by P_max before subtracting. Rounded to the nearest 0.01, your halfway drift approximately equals 0.23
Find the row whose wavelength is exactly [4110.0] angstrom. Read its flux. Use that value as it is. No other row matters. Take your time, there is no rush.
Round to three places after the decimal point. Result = 2.469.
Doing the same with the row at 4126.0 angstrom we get 3.081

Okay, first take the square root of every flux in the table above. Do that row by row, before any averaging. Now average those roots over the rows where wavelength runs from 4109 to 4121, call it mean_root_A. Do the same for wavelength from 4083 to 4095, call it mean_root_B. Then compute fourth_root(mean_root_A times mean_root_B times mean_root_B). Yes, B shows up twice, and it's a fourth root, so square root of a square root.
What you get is 1.49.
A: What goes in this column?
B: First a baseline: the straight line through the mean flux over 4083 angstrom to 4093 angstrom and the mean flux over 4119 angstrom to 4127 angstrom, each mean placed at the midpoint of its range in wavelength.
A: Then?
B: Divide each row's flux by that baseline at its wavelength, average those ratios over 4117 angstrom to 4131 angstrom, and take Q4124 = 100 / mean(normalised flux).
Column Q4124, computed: 99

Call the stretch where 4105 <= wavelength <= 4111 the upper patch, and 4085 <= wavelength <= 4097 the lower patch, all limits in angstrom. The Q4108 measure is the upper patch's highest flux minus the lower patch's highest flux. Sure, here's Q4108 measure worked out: -0.66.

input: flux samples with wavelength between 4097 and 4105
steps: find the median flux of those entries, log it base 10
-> 0.32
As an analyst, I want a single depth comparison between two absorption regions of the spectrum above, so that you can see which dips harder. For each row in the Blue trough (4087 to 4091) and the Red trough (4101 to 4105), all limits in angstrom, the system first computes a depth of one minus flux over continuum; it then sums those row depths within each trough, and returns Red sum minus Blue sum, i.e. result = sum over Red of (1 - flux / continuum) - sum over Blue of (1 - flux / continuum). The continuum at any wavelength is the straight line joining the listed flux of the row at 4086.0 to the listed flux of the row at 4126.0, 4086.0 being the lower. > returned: 0.6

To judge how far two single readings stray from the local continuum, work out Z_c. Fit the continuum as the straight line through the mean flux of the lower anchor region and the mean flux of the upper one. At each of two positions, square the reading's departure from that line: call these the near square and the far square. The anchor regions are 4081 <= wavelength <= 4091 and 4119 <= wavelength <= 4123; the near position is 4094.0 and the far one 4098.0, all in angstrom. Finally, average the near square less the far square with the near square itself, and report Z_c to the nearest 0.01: -0.41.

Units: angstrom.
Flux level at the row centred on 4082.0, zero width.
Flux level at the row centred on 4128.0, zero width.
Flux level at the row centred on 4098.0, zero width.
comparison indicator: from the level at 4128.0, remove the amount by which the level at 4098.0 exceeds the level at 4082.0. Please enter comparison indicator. 3.61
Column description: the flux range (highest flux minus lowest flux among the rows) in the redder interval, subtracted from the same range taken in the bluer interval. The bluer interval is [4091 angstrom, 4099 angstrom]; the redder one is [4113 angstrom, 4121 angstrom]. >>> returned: 0.8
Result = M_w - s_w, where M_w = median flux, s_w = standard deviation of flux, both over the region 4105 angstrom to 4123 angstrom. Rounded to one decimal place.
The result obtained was 2.6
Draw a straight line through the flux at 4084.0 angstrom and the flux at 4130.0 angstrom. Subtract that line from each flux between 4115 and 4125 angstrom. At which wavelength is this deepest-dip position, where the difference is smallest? 4120.0 angstrom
